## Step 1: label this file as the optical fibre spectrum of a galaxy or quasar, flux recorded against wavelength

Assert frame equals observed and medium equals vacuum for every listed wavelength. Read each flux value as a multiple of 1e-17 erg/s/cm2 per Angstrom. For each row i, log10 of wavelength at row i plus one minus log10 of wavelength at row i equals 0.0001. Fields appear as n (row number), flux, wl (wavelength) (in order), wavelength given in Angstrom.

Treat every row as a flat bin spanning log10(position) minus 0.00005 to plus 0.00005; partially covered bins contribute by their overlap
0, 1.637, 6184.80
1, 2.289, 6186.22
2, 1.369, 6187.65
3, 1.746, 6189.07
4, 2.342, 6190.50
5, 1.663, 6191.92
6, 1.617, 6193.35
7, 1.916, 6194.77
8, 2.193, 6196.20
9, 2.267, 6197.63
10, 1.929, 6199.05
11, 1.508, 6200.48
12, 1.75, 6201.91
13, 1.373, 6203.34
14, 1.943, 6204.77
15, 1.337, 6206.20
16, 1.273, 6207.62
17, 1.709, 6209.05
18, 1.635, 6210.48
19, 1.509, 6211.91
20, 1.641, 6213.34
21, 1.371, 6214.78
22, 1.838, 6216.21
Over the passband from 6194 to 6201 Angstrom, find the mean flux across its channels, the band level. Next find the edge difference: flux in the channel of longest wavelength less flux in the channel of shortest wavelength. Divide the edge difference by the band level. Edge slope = -0.21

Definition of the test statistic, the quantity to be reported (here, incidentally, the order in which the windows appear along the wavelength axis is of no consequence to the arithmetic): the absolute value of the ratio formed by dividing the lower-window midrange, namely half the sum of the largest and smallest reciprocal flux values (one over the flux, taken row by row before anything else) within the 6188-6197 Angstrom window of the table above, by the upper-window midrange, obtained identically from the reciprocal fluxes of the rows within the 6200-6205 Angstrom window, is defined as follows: 0.84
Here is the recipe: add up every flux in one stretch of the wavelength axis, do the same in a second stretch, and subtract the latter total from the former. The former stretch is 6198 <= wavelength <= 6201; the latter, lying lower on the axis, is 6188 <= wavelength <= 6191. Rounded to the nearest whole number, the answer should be -1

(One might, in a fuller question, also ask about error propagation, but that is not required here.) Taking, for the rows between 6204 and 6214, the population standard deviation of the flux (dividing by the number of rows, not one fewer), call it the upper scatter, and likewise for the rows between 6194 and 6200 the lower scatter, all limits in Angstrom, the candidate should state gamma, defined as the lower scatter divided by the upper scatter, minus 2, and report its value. -1.3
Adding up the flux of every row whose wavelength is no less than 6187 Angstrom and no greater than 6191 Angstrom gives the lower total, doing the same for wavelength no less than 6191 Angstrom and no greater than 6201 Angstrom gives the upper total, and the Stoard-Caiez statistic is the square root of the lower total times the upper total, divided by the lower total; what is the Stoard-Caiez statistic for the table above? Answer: 1.5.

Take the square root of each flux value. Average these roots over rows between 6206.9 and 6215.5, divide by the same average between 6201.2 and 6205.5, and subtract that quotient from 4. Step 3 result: 3.05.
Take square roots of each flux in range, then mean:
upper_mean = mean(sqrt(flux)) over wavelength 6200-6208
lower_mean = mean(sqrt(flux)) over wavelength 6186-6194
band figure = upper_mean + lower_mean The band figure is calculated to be 2.58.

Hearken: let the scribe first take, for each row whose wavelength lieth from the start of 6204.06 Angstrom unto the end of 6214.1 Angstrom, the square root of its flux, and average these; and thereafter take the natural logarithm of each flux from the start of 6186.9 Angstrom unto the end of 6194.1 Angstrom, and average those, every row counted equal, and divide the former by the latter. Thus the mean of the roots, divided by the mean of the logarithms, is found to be 2.3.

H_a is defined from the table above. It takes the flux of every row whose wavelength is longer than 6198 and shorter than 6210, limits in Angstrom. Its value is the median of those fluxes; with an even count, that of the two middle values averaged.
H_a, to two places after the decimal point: 1.61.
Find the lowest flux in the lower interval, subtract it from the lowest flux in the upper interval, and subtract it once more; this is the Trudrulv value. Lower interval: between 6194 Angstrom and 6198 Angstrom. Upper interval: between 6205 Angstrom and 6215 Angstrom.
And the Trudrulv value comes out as -2.56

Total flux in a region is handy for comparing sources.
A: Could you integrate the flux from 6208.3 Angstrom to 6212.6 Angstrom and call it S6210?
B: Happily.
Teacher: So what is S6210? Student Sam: 6.9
